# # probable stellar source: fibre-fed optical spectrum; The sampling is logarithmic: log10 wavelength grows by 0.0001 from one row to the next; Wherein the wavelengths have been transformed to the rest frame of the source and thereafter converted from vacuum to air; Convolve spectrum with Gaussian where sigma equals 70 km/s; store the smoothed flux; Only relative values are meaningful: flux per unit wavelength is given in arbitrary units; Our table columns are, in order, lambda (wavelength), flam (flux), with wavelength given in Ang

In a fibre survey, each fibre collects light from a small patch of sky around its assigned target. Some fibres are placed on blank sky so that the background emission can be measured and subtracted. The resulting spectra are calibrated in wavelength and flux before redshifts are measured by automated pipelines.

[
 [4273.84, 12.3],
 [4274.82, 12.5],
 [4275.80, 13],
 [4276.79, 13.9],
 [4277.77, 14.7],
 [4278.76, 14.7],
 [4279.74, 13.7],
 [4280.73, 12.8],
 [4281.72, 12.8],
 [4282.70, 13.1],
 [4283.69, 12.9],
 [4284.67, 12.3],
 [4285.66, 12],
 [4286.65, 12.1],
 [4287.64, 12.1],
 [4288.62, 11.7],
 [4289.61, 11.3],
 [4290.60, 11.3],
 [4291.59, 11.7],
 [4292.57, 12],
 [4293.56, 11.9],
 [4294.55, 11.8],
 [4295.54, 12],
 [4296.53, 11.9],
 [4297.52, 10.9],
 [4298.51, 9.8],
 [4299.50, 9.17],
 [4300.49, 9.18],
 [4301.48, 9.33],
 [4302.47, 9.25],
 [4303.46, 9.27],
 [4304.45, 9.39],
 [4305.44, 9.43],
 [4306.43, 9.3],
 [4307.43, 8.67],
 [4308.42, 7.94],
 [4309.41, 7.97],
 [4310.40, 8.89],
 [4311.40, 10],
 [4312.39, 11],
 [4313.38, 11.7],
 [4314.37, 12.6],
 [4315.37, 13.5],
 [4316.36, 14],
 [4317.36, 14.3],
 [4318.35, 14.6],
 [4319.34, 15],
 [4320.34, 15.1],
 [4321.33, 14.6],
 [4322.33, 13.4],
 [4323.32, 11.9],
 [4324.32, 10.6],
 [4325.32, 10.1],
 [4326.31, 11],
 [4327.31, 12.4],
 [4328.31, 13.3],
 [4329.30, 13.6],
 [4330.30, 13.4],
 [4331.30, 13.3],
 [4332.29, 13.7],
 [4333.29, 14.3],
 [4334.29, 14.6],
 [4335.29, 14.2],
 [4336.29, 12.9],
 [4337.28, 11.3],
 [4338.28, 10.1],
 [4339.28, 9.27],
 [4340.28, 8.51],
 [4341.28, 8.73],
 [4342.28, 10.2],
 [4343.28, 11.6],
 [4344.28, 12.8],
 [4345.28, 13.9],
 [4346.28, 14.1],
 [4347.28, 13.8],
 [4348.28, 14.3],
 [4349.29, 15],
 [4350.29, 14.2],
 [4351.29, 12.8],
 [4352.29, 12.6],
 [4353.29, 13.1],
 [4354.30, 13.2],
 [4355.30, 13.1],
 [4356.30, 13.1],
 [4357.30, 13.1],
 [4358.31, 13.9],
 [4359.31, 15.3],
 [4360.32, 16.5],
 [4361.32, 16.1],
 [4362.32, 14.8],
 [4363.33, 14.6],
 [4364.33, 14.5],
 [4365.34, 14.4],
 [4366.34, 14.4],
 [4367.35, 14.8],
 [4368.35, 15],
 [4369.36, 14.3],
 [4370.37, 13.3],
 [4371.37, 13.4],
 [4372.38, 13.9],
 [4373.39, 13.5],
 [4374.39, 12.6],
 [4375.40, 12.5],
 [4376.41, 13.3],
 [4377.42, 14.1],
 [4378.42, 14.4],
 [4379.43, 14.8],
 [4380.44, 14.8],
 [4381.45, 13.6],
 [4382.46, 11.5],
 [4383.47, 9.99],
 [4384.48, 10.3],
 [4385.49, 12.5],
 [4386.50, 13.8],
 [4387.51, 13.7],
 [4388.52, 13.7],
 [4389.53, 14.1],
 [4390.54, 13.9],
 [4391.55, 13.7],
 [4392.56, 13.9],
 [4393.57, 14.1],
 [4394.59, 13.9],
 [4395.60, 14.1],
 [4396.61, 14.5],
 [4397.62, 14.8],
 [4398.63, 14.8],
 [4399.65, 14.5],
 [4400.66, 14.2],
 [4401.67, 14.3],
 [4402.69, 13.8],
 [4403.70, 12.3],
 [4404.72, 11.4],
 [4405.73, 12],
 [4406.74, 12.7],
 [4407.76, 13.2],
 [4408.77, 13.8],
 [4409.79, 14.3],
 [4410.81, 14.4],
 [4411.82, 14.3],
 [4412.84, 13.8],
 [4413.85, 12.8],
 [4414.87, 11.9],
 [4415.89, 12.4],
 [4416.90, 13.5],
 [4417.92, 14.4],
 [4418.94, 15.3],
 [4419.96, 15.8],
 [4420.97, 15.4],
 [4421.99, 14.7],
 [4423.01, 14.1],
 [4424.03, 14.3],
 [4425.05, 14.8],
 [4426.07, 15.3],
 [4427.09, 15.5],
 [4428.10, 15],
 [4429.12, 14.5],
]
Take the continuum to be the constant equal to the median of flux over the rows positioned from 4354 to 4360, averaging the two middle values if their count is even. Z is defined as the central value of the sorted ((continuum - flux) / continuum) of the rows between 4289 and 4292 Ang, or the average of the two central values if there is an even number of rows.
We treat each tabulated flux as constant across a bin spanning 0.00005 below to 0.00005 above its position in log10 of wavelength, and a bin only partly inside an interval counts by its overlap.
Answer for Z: 0.14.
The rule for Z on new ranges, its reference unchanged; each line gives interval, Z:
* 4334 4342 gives 0.19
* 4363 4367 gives -0.10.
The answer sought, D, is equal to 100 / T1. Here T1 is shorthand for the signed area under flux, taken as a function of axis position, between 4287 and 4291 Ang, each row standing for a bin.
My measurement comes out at 2.15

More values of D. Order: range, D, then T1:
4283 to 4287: 2.02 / 49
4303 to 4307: 2.68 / 37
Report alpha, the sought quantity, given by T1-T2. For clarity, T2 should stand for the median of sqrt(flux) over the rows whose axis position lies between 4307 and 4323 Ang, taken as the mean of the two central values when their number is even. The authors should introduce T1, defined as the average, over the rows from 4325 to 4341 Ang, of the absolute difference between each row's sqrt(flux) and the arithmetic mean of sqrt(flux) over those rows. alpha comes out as -3.36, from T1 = 0.242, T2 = 3.61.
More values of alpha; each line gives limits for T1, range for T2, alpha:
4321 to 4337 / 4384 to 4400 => -3.57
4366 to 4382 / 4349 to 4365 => -3.66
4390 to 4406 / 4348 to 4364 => -3.65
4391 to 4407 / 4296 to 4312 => -2.94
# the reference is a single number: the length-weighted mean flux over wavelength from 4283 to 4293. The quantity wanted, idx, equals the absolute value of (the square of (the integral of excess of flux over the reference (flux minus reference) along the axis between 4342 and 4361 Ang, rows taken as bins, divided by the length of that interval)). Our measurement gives 2.6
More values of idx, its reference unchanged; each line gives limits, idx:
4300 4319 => 1.9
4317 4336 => 1.8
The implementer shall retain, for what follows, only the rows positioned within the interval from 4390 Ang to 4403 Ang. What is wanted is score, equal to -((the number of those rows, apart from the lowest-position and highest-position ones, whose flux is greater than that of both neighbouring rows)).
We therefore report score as -2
